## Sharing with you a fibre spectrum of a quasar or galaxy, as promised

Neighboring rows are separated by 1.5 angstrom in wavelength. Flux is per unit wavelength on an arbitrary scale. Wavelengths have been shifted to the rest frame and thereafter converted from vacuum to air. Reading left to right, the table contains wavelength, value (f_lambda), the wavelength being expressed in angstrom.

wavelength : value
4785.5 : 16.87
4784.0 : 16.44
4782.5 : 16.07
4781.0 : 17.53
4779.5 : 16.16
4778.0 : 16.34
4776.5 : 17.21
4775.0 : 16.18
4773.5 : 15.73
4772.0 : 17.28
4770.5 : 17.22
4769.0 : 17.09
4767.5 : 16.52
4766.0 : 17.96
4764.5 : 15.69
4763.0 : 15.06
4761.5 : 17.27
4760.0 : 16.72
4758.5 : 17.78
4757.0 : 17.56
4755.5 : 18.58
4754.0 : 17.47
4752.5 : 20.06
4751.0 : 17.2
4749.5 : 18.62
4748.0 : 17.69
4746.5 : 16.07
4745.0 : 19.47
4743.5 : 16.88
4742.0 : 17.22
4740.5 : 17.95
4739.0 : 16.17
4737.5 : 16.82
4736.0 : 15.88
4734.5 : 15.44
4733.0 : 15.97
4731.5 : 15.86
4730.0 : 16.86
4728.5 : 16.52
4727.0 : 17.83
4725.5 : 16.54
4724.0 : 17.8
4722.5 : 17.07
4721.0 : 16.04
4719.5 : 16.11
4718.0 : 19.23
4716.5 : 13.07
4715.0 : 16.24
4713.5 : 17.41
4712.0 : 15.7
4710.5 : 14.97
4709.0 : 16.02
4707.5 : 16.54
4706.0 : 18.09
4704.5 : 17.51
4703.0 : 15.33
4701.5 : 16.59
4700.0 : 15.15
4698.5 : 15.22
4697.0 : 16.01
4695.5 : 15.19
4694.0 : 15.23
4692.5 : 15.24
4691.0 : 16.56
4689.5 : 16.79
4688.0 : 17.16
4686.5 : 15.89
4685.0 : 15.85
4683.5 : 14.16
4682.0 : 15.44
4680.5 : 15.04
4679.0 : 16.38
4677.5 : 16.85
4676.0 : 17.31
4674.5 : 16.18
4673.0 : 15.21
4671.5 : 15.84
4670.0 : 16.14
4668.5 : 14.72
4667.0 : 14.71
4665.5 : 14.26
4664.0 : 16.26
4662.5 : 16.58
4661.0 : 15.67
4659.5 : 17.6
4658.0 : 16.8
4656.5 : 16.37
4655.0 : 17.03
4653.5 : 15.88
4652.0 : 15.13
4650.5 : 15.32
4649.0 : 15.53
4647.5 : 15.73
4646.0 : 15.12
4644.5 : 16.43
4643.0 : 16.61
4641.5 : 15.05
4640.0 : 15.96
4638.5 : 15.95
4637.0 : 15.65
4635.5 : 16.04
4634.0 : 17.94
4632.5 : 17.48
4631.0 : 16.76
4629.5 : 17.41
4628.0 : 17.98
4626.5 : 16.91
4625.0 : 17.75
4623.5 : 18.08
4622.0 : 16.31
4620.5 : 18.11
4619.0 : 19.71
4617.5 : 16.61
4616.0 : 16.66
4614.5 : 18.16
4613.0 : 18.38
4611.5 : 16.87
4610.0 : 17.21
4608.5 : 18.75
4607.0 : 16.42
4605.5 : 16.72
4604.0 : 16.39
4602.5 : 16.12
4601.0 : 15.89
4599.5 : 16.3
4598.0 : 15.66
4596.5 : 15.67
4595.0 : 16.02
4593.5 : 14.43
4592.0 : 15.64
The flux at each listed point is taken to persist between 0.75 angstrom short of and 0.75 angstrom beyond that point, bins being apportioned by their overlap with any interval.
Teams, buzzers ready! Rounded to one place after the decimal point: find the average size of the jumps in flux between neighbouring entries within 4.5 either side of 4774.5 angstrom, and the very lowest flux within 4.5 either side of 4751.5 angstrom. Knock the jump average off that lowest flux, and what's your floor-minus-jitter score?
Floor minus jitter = 16.4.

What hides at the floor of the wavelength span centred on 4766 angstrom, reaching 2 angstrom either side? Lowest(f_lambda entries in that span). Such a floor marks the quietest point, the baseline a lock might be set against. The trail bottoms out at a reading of 15.69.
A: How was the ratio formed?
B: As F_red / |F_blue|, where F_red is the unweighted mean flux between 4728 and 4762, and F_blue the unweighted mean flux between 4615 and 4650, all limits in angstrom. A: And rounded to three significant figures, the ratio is 1.03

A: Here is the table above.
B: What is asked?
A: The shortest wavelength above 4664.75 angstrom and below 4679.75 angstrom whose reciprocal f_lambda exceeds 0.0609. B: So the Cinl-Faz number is 4665.5 angstrom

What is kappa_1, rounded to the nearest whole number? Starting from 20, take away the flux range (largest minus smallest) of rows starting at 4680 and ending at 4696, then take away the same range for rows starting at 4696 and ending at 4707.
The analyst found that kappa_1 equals 14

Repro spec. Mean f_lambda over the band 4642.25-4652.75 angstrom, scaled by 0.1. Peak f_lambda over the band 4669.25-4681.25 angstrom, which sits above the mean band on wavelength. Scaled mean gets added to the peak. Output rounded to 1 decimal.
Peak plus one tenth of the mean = 18.9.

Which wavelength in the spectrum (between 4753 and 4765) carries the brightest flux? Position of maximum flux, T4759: 4755.5 angstrom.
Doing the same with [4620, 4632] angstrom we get 4620.5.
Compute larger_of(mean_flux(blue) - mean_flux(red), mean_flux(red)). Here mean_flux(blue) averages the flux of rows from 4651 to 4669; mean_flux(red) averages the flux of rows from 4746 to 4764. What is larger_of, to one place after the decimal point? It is 17.5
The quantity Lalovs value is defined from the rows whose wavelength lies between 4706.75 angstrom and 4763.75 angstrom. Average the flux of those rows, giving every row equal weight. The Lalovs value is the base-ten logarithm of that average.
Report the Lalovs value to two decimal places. 1.23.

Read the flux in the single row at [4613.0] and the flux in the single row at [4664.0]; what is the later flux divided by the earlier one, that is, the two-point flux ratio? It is 0.88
